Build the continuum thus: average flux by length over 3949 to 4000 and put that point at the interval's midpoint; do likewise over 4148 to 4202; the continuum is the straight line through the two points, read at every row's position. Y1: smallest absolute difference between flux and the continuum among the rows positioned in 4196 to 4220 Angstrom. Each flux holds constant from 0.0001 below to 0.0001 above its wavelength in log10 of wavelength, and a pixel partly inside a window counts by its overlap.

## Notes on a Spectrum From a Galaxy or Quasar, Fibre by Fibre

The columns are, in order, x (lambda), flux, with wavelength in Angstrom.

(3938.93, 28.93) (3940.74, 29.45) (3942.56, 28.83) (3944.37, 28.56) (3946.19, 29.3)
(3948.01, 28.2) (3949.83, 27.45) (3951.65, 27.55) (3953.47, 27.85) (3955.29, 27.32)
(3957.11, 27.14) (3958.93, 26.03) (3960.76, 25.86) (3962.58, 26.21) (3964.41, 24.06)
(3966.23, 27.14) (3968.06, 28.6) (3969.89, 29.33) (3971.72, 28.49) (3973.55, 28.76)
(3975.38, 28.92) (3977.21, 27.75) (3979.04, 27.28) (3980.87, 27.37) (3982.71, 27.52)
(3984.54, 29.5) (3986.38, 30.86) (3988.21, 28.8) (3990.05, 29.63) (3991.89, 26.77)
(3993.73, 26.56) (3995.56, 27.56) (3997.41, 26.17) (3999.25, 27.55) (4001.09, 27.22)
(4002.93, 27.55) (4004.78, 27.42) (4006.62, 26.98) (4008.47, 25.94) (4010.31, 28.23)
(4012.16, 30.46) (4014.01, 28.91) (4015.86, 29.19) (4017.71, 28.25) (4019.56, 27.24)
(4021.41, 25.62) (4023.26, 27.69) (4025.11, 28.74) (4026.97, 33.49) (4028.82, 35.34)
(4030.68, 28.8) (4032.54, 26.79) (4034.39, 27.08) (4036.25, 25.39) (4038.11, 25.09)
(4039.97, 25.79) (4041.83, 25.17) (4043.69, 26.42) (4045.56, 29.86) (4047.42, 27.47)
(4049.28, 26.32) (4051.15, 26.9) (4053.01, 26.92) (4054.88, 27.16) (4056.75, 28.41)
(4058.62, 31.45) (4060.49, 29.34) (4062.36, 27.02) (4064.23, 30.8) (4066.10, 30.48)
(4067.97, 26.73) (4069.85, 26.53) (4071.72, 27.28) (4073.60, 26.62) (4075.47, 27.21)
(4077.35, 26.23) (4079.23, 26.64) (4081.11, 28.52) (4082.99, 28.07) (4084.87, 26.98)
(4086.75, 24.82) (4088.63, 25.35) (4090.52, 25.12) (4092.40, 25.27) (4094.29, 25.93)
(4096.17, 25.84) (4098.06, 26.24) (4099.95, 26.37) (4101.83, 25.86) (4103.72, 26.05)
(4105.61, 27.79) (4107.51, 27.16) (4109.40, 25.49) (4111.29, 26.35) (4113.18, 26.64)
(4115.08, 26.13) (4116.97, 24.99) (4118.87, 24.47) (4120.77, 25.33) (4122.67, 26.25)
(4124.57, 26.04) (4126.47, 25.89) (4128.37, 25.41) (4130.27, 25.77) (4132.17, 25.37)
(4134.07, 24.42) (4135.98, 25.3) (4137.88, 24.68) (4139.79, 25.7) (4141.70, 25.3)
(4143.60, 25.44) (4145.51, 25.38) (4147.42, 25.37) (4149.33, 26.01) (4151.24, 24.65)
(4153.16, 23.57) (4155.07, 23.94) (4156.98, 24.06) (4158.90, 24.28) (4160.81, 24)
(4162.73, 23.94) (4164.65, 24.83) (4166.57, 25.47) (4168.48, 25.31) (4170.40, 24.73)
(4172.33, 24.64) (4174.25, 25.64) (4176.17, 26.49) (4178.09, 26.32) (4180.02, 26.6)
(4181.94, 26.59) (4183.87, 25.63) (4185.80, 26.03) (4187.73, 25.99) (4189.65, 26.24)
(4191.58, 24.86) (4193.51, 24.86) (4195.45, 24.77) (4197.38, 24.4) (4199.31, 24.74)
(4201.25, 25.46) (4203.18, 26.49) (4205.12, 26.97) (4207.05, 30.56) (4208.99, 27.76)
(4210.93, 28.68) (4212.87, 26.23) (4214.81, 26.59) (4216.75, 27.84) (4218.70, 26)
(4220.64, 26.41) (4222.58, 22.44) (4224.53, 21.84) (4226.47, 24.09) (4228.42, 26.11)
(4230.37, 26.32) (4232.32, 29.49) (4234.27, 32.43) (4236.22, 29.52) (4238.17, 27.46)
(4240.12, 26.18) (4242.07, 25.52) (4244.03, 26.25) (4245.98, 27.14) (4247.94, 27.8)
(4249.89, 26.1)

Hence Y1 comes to 0.101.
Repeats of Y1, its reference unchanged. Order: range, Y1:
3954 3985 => 0.023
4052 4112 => 0.017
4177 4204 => 0.053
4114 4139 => 0.068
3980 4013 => 0.023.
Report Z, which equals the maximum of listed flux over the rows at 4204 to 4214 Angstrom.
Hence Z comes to 30.56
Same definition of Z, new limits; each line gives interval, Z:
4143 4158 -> 26.01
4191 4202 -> 25.46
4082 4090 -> 28.07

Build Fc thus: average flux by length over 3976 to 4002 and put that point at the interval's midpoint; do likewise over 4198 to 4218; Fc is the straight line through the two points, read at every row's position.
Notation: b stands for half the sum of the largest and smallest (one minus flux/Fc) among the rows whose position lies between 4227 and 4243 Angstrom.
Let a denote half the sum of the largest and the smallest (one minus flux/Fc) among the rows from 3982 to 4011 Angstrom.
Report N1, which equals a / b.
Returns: 0.2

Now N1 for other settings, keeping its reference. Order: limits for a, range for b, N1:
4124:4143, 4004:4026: -9.2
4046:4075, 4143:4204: -0.6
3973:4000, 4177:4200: -0.4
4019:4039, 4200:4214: 2.6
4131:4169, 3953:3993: 5.1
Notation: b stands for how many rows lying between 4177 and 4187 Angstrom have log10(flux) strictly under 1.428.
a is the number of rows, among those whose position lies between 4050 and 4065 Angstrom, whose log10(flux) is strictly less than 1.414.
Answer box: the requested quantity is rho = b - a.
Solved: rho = 5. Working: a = 0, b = 5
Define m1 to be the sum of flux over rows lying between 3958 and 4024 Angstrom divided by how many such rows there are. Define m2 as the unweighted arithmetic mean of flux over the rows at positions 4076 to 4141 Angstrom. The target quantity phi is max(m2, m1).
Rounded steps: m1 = 27.7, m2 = 26.0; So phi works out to 27.7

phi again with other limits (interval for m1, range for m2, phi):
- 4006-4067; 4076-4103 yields 28.1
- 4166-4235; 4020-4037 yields 28.8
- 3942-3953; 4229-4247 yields 28.3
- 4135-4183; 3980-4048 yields 28.0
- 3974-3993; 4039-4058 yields 28.4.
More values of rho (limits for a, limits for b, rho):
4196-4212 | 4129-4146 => 6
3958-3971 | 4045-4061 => -1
